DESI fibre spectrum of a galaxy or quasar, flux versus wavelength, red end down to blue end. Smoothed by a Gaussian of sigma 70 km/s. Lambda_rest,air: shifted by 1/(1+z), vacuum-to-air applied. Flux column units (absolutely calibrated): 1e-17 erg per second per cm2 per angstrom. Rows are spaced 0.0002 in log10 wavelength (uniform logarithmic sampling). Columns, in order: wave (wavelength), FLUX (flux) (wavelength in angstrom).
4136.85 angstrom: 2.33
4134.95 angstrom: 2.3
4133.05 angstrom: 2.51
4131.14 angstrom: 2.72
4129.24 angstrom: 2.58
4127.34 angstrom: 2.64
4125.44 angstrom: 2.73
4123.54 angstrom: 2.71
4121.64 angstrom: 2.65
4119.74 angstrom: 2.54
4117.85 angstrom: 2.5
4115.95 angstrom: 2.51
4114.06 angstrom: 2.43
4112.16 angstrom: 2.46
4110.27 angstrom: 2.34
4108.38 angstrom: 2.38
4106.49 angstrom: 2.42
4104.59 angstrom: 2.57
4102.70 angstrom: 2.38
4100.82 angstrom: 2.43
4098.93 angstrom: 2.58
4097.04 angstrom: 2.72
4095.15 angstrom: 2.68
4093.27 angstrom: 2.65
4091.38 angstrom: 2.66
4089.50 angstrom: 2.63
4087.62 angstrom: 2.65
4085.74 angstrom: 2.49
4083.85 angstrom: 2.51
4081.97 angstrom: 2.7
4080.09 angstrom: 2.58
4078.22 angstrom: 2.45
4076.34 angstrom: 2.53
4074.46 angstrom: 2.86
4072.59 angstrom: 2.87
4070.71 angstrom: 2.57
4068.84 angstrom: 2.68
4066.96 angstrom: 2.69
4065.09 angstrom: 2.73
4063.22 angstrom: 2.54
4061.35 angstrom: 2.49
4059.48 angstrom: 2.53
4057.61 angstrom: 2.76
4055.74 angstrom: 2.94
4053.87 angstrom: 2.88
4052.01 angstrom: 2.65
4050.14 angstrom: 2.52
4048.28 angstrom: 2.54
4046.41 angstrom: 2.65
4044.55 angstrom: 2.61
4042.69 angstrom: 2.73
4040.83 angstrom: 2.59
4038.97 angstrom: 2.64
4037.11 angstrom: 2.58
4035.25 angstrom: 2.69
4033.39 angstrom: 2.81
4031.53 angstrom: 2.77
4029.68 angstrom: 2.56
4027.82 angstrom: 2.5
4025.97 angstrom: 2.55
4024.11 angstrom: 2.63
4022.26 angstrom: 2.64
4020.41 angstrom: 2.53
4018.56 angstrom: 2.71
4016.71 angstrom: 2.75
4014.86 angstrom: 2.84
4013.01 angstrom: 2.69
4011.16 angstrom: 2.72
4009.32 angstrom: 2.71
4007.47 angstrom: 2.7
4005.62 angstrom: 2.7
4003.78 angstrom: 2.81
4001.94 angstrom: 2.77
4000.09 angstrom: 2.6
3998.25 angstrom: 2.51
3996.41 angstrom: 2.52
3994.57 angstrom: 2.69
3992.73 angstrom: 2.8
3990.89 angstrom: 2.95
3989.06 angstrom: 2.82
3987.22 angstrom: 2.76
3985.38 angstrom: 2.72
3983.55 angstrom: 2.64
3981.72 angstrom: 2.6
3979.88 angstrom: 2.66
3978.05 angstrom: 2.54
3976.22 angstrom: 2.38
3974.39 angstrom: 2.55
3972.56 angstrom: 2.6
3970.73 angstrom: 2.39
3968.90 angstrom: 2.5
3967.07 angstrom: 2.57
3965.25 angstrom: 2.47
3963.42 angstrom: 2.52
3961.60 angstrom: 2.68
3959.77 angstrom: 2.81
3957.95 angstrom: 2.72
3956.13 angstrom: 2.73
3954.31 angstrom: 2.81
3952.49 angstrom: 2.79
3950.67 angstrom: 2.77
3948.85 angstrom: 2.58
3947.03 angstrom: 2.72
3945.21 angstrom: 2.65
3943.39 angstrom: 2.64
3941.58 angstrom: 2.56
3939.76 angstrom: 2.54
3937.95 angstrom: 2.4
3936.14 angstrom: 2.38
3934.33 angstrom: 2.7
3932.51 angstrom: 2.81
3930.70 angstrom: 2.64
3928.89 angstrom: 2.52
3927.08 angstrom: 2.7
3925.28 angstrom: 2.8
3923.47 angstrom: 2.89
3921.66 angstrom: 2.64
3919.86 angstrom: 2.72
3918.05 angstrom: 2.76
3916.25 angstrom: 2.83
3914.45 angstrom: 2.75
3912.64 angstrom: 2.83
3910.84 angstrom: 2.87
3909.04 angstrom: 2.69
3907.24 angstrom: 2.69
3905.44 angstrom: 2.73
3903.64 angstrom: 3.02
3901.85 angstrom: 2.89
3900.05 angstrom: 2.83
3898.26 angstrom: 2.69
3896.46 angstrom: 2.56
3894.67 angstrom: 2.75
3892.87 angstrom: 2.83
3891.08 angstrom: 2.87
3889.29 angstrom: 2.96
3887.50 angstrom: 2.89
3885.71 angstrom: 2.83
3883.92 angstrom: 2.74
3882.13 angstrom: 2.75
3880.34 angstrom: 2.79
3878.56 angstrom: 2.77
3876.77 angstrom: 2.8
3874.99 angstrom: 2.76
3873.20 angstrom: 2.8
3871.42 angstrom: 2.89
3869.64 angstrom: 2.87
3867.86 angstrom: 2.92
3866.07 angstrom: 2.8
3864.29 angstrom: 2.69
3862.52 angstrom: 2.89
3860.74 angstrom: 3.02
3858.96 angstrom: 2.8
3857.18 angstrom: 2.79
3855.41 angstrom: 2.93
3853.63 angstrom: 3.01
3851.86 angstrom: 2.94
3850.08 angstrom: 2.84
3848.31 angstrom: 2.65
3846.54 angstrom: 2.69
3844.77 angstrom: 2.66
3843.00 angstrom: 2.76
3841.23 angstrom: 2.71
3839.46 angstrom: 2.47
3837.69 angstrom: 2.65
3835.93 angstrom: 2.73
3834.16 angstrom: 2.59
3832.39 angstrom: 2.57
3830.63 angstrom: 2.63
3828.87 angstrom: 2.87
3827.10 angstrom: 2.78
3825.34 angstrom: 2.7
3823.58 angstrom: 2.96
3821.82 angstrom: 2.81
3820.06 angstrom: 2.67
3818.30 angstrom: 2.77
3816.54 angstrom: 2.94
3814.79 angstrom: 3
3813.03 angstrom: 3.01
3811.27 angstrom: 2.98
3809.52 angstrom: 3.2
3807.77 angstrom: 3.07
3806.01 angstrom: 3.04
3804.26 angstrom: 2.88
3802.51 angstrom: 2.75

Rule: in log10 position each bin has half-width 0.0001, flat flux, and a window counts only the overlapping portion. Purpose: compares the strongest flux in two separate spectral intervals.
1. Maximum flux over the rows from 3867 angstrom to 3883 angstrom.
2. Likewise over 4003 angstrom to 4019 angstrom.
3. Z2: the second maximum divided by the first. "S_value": 0.97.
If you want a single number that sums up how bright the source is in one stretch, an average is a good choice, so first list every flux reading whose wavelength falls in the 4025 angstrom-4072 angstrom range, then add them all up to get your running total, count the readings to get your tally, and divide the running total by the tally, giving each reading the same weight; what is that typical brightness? 2.65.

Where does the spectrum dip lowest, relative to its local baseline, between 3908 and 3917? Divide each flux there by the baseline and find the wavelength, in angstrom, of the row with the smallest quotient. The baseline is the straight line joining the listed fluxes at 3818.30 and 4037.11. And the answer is 3909.04 angstrom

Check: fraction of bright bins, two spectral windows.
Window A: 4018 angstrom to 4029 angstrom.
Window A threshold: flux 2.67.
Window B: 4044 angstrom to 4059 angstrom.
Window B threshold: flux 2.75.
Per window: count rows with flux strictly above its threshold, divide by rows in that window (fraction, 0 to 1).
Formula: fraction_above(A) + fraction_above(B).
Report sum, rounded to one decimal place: 0.5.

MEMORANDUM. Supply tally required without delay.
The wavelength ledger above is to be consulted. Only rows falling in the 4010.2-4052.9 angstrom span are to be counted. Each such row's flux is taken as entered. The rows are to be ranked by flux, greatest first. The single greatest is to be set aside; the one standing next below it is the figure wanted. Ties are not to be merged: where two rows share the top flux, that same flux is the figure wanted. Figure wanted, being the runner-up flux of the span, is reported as 2.81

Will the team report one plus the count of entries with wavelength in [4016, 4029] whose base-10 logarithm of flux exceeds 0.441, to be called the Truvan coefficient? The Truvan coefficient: 1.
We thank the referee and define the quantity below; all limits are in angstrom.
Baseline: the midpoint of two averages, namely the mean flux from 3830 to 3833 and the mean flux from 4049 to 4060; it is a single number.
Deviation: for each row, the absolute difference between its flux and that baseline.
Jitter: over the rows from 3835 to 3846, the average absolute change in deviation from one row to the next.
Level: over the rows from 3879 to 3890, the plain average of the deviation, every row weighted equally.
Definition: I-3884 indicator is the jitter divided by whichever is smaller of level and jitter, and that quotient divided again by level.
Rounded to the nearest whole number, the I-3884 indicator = 6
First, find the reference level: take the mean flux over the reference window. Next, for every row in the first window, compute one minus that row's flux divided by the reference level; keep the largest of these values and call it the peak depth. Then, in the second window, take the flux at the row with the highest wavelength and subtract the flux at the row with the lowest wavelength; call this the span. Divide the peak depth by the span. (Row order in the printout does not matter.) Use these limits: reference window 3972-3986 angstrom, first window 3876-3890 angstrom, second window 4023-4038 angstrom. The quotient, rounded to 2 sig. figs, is 1.2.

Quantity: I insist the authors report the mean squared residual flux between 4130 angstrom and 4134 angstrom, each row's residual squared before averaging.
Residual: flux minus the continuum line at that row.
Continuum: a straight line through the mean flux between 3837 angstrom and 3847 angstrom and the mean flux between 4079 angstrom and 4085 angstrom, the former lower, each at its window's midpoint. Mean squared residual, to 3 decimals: 0.012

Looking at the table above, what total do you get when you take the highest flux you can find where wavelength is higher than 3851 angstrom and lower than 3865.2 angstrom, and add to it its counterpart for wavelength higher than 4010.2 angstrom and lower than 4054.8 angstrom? 5.90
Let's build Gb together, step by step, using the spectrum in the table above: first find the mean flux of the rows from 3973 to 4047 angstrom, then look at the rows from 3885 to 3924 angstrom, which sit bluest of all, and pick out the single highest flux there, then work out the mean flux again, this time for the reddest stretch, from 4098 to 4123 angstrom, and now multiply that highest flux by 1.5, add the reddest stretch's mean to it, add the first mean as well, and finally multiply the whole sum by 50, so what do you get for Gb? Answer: 484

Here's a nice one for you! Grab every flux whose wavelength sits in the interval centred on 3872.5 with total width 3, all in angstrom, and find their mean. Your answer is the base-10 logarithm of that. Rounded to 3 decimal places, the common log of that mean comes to 0.454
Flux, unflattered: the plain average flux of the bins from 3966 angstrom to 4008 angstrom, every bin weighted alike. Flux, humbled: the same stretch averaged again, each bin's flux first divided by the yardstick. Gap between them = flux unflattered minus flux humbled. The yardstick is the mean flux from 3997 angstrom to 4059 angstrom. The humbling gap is 1.65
